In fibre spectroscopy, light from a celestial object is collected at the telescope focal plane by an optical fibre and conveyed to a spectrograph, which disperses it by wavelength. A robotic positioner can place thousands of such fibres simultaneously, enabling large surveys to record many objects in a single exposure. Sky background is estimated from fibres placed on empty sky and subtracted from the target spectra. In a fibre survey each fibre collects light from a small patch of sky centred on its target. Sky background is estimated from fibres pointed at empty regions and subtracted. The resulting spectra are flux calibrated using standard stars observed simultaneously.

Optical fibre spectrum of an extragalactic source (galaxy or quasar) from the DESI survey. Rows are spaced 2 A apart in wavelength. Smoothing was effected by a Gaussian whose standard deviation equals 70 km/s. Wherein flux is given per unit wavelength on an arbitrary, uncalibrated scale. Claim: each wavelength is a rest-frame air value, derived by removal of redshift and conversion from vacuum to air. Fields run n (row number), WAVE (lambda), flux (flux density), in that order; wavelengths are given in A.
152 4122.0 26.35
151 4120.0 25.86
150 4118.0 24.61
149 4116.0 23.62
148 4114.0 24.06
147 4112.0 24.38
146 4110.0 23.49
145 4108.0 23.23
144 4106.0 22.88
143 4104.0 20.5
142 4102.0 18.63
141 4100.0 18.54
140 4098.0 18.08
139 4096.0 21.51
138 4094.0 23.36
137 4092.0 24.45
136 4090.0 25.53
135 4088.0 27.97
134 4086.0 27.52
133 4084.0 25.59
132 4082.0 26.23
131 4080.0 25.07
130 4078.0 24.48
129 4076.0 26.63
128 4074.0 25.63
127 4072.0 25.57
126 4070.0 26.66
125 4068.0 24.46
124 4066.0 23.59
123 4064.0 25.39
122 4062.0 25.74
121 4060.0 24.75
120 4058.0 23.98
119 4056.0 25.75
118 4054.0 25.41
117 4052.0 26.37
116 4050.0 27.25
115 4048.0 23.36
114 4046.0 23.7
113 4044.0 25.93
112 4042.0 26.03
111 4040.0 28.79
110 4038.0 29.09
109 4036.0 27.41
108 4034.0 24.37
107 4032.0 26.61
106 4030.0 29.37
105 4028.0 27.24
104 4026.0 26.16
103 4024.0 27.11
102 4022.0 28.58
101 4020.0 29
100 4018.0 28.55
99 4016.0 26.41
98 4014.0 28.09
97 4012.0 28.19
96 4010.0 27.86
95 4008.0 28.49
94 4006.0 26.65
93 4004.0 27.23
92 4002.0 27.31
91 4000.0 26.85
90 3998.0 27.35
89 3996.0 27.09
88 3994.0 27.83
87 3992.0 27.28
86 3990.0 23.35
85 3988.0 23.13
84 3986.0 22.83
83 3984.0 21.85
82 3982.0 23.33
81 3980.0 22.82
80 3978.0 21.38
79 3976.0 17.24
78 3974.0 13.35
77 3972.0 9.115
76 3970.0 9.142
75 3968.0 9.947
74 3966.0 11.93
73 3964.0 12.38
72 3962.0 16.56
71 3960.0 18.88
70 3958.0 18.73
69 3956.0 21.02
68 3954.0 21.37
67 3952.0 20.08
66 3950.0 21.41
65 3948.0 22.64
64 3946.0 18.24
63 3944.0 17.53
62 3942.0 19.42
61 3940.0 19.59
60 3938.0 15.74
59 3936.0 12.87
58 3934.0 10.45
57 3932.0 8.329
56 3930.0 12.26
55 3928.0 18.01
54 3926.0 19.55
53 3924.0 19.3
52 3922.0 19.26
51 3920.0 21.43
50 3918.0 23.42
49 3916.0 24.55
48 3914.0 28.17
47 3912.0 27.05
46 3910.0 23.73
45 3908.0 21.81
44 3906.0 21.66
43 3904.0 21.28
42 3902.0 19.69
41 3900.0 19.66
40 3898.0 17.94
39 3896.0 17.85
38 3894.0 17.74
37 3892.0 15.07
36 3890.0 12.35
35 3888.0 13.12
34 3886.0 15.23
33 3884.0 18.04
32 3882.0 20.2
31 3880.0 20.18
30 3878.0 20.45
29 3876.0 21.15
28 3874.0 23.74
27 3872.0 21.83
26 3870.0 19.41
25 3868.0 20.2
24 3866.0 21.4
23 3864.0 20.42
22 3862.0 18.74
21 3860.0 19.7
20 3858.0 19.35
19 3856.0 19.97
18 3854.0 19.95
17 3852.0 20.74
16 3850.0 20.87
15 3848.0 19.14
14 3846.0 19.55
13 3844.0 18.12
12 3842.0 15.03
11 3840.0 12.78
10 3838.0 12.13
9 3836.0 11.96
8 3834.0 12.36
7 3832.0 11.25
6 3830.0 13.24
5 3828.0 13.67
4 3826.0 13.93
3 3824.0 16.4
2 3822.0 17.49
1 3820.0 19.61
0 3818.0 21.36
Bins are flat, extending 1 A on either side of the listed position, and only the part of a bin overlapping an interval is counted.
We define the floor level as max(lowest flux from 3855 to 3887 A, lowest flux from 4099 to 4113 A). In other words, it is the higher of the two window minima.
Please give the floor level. 18.5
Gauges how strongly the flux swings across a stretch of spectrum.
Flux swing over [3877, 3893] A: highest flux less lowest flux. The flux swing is 8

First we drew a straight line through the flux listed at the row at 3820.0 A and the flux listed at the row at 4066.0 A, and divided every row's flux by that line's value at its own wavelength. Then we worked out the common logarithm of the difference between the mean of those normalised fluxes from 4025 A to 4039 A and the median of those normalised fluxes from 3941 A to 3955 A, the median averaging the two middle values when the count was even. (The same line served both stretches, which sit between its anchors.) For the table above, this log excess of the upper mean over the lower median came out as -0.6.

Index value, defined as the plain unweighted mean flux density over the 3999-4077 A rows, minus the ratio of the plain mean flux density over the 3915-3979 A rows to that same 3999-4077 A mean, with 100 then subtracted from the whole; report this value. -74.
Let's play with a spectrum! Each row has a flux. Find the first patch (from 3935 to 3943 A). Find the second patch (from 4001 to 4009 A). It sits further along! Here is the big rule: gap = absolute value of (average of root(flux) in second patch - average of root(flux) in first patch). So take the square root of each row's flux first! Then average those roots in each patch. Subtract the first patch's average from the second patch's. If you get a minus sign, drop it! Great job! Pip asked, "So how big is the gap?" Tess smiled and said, 1.1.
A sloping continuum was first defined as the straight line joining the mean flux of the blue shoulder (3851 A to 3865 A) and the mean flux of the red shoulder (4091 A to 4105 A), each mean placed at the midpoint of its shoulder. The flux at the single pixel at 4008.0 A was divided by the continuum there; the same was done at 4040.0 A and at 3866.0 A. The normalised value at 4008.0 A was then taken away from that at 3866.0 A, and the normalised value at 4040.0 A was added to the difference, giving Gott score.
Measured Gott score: 1.08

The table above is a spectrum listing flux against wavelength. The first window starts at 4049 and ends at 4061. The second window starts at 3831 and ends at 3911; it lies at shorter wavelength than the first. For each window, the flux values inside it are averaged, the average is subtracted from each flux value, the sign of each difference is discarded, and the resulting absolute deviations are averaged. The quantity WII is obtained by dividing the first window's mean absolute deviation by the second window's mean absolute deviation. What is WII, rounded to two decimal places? 0.32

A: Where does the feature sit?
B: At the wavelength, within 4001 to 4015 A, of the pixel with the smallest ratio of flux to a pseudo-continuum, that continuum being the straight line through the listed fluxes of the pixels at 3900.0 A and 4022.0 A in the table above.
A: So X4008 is 4006.0 A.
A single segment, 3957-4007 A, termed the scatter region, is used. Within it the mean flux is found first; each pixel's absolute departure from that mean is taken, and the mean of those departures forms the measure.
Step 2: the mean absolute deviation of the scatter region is 5.5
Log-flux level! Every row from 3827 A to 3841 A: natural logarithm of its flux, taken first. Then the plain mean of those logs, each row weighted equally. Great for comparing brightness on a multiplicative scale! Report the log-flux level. 2.5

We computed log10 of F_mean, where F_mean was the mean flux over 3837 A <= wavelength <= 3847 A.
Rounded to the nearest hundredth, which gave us 1.19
